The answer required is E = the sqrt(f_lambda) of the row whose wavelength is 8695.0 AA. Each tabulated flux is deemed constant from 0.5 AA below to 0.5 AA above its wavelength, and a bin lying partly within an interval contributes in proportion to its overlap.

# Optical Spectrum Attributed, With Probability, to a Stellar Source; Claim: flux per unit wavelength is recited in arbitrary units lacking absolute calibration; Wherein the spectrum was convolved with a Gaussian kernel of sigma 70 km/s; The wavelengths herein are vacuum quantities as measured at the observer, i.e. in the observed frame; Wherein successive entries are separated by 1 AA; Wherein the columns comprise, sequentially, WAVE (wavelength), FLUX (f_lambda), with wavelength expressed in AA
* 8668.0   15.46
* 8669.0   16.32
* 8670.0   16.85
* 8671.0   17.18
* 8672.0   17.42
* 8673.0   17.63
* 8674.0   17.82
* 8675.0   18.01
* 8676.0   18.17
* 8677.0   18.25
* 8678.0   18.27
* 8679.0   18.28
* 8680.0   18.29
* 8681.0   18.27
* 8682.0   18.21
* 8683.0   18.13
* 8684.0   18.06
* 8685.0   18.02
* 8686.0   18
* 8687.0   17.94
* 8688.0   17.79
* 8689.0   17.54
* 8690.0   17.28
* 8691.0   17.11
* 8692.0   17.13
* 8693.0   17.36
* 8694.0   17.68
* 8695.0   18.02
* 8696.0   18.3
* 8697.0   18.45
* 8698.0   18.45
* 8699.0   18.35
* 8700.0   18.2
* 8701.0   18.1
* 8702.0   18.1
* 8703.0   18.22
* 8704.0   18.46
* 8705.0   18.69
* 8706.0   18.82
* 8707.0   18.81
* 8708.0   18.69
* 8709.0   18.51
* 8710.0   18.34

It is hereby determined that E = 4.24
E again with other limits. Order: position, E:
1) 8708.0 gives 4.32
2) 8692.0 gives 4.14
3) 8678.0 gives 4.27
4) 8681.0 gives 4.27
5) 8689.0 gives 4.19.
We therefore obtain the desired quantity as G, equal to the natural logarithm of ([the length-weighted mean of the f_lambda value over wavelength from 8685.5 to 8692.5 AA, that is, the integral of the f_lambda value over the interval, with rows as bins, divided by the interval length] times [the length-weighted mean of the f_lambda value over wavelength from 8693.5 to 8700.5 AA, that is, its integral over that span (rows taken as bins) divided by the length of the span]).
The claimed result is 5.77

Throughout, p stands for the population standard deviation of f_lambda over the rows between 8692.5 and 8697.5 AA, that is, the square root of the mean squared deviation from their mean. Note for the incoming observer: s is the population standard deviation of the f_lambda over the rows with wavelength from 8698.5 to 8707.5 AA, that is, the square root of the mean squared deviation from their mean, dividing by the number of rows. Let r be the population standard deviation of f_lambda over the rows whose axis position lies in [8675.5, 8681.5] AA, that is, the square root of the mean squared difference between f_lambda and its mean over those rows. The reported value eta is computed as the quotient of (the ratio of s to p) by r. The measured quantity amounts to 17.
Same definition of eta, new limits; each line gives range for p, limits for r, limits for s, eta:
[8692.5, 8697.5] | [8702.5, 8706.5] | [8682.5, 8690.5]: 3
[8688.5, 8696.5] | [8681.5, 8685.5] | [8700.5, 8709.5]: 9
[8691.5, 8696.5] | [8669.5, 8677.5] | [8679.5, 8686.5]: 1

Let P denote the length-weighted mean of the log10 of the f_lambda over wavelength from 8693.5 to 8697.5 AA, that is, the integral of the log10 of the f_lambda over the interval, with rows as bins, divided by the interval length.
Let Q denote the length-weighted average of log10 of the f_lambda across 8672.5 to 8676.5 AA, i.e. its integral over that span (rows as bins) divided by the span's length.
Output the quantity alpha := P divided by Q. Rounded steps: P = 1.258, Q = 1.25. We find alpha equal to 1.004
